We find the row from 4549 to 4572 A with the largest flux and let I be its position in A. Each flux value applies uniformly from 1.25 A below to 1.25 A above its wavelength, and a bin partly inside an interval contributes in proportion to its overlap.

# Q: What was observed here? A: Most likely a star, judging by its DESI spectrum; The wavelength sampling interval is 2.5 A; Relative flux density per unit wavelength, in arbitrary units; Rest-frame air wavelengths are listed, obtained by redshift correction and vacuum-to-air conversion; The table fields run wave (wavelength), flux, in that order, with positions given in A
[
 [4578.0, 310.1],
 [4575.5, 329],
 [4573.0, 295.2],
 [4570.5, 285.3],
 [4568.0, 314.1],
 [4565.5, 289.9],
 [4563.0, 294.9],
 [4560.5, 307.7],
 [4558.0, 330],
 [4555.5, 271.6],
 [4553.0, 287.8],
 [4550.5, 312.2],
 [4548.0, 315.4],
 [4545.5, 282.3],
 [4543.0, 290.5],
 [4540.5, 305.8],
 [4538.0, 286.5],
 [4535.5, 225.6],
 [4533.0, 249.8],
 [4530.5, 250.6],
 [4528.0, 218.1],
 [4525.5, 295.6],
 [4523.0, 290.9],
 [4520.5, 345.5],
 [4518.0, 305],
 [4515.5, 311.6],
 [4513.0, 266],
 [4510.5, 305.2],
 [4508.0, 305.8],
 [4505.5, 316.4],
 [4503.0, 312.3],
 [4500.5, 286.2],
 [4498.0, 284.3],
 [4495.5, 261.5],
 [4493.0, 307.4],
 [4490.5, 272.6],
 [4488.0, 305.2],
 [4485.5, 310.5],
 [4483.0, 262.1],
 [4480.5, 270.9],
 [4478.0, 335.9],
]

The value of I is 4558.0 A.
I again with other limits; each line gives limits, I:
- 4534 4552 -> 4548.0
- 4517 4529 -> 4520.5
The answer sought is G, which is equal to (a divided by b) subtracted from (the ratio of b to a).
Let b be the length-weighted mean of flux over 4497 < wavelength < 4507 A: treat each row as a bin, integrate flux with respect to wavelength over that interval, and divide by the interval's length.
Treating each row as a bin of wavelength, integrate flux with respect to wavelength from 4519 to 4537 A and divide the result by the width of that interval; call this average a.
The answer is 0.22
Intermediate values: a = 269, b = 300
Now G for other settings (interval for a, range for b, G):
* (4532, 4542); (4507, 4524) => 0.26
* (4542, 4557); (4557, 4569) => 0.08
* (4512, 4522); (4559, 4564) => -0.03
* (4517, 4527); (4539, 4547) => -0.09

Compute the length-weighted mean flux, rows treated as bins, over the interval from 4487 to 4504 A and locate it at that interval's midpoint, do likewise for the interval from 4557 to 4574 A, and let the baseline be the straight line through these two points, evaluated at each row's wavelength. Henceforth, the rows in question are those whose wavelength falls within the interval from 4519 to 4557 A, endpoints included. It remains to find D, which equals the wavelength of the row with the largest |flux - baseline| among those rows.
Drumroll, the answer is 4528.0 A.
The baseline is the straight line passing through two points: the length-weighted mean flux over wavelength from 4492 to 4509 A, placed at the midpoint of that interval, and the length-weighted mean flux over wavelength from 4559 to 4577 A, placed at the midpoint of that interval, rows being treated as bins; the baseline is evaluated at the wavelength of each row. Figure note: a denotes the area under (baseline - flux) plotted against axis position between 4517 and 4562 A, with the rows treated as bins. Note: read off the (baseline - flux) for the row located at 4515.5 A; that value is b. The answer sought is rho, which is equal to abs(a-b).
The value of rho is 585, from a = 571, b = -14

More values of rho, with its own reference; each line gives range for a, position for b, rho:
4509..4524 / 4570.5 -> 118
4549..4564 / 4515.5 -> 23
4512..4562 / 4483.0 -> 572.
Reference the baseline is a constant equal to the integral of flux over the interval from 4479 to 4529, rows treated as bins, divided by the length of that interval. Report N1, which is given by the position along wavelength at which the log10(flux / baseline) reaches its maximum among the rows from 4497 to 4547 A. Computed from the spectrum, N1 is 4520.5 A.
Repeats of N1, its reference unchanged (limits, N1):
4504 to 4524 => 4520.5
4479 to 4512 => 4505.5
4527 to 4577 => 4558.0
